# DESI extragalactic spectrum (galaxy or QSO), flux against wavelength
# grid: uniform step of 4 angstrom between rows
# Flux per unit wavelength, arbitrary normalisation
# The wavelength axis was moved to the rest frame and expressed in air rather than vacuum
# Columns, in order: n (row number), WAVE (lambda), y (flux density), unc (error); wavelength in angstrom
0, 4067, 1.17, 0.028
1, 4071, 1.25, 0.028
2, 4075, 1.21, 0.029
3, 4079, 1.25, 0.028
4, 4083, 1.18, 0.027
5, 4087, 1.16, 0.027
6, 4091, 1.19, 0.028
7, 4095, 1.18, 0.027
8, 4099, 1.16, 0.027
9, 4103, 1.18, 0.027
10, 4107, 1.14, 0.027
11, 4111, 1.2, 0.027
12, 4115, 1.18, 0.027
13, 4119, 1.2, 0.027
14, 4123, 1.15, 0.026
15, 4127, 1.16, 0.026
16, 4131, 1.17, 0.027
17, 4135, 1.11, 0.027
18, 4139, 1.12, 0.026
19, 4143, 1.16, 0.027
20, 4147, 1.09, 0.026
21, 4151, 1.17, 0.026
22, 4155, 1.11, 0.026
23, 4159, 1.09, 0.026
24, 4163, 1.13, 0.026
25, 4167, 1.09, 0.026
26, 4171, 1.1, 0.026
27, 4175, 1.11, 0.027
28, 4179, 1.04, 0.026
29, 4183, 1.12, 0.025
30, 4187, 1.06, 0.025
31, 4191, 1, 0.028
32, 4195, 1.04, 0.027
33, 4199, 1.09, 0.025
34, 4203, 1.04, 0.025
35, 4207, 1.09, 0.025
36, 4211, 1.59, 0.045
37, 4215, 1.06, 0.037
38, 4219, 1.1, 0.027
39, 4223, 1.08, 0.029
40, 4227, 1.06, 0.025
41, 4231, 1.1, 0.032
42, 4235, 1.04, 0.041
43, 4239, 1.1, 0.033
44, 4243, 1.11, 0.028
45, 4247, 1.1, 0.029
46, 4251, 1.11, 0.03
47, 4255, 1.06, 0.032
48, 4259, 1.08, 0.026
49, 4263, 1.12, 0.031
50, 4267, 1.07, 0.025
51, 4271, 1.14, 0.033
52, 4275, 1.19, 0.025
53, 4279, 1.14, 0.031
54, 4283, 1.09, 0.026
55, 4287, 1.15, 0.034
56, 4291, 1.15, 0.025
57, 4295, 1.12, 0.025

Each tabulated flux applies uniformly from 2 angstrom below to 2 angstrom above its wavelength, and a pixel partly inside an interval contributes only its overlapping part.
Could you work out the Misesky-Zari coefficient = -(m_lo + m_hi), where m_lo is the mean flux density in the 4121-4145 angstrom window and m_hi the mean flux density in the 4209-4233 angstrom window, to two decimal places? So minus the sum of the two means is -2.31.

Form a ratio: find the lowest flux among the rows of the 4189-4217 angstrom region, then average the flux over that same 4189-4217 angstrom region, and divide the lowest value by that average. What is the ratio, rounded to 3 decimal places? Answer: 0.885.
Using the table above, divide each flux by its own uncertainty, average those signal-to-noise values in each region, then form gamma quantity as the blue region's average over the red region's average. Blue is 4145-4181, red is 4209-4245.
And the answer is 1.20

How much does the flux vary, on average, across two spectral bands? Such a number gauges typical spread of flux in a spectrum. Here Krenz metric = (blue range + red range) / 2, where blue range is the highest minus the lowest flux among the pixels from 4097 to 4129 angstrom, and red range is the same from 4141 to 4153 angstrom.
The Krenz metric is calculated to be 0.070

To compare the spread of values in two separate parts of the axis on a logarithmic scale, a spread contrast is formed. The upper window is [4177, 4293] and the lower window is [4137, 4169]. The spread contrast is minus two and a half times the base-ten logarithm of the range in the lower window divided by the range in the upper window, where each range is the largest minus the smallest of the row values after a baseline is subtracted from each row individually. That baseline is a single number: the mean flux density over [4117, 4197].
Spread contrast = 2.2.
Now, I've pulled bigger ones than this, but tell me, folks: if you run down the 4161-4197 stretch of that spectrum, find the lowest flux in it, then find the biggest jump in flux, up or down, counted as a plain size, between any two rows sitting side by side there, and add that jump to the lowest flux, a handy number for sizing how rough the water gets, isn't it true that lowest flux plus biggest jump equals 1.08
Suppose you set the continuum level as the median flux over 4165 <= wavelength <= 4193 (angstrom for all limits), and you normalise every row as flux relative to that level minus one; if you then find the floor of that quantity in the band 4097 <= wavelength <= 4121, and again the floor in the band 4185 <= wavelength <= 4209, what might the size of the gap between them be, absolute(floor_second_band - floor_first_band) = 0.13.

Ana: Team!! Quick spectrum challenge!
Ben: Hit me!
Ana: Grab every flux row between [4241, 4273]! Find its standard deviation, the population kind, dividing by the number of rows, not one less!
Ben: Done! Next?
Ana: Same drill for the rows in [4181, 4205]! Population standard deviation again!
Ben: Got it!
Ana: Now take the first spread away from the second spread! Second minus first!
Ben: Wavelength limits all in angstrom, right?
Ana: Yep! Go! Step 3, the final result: 0.01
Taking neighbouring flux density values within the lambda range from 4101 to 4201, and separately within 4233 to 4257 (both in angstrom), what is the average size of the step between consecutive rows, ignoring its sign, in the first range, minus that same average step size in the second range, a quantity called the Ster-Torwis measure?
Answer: 0.014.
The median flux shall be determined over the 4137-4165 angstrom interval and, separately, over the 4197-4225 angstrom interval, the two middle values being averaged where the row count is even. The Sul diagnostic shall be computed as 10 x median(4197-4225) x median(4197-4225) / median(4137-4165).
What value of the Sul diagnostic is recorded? 10.6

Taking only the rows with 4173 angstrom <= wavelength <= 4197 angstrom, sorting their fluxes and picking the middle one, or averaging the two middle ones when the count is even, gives 1.05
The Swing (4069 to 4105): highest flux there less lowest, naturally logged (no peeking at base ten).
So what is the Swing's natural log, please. -2.41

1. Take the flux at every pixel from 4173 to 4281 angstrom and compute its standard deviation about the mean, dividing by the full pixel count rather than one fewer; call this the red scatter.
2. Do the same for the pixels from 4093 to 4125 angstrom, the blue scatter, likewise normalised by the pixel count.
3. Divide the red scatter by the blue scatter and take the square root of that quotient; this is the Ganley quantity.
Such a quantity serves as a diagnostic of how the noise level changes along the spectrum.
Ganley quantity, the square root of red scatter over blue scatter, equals 2.23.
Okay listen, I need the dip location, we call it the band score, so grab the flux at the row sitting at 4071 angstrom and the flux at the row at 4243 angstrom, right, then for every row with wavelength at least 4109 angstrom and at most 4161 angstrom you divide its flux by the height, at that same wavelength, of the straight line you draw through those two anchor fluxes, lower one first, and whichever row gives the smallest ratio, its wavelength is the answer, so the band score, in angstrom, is 4147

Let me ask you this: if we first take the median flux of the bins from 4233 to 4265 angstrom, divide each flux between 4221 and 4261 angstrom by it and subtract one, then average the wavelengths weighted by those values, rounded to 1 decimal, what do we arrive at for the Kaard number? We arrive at 4238.0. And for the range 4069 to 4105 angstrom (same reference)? 4084.4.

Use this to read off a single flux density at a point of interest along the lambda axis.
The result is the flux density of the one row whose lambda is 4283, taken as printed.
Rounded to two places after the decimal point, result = 1.09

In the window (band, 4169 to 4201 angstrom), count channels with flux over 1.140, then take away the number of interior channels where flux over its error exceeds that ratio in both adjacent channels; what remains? -1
